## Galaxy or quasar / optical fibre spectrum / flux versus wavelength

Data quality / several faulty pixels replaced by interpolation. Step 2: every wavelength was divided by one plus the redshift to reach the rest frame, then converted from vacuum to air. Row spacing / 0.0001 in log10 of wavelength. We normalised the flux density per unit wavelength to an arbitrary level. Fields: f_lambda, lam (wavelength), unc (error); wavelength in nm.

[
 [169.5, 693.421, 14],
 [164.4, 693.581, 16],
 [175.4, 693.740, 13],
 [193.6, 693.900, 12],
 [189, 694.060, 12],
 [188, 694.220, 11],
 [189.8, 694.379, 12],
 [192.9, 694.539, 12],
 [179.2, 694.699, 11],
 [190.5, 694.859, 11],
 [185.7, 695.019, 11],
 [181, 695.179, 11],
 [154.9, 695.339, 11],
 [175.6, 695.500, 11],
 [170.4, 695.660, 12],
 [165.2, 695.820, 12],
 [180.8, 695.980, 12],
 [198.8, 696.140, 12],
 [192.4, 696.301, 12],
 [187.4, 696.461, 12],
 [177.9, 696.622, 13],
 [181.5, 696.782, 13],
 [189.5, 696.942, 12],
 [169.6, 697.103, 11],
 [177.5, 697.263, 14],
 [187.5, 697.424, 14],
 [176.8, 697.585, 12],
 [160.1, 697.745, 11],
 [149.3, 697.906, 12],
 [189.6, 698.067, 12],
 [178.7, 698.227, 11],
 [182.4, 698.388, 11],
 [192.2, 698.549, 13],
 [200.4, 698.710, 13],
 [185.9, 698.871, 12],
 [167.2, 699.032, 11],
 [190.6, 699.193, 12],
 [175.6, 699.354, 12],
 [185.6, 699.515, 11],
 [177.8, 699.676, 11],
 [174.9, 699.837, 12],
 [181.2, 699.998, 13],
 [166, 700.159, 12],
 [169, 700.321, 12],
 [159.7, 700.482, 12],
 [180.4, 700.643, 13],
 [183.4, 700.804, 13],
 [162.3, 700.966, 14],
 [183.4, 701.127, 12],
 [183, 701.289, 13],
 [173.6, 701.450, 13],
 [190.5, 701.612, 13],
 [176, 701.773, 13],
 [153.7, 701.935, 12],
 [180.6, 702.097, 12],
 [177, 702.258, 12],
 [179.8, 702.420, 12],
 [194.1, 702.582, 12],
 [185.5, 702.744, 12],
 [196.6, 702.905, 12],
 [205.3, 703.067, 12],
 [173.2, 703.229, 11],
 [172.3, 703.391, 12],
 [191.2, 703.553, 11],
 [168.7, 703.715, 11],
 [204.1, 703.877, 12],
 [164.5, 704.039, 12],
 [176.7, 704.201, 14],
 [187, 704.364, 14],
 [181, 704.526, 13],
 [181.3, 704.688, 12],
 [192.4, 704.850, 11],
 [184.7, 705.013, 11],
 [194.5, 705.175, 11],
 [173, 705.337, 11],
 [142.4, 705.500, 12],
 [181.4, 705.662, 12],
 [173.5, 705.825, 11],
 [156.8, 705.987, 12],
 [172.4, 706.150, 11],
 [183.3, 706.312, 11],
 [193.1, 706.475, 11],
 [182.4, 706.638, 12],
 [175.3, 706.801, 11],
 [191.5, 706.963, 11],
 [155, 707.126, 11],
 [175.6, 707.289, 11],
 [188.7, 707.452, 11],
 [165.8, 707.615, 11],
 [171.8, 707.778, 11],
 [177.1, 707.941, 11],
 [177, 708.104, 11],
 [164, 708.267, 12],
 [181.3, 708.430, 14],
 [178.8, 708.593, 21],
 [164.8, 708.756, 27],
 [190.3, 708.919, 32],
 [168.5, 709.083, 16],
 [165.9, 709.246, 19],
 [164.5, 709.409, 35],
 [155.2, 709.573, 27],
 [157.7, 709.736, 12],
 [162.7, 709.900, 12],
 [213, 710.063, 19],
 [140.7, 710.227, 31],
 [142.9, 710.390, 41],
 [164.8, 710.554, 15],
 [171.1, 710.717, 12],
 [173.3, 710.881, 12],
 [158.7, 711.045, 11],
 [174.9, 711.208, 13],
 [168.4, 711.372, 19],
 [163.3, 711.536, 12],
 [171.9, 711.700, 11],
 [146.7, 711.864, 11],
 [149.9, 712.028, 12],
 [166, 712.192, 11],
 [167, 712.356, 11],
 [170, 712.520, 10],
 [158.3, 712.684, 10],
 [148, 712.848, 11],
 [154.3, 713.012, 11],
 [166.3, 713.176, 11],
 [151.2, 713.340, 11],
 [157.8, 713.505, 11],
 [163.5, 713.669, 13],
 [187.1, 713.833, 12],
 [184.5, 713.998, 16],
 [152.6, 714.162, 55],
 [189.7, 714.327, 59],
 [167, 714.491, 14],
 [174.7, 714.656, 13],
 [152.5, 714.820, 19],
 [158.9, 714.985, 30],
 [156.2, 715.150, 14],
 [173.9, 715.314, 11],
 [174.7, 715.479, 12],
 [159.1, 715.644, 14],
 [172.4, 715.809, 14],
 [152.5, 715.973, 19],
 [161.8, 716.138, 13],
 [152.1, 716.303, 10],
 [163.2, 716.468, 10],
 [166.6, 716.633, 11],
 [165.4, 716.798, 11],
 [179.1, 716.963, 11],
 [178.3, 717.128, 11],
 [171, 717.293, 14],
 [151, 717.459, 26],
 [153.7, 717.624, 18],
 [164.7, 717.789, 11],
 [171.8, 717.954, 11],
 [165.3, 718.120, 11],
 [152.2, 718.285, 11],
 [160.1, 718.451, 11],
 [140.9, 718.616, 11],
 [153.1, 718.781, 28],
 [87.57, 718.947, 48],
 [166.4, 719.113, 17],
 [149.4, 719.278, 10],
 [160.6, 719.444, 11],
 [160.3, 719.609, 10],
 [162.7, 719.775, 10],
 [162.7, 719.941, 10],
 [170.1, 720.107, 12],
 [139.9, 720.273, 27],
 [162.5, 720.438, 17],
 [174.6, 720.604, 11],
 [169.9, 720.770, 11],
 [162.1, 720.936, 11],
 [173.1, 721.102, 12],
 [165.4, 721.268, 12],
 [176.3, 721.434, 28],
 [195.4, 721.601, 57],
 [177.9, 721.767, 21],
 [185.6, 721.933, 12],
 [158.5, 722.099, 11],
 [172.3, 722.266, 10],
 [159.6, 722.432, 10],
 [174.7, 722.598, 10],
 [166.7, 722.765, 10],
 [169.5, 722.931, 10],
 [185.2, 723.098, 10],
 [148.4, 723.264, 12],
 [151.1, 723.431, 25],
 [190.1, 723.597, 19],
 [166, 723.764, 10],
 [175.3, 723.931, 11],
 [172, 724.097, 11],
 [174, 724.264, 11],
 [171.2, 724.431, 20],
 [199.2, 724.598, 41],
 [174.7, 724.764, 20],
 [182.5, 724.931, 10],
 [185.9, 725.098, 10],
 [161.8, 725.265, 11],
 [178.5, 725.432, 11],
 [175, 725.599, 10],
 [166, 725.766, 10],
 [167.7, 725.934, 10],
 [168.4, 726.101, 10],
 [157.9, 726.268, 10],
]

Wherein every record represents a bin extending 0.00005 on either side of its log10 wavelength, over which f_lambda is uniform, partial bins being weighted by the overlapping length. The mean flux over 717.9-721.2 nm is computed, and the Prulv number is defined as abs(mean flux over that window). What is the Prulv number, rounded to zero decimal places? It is 157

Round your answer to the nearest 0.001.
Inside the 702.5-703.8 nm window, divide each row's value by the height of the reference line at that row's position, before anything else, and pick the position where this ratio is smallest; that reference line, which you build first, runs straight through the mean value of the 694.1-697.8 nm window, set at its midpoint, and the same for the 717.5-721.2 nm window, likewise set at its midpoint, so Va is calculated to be 703.715 nm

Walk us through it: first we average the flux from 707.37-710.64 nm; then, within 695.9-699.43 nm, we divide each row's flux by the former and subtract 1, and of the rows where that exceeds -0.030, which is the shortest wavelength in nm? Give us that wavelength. 695.980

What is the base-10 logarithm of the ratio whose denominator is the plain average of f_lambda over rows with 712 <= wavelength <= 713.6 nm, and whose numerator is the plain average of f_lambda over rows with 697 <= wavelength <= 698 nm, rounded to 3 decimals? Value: 0.030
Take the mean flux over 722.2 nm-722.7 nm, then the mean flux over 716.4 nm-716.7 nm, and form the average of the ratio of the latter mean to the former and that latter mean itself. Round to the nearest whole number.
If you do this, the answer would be 83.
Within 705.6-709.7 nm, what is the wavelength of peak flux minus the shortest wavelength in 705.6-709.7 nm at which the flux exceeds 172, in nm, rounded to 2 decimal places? 0.81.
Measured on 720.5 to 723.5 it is 1.00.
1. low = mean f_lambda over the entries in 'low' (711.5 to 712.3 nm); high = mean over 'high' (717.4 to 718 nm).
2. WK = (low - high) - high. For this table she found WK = -161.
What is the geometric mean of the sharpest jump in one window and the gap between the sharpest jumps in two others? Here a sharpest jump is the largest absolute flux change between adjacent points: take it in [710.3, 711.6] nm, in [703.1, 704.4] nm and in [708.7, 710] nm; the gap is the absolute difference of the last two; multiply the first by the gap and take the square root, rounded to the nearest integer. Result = 18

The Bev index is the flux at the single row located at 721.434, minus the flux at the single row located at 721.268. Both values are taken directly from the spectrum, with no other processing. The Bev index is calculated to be 11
